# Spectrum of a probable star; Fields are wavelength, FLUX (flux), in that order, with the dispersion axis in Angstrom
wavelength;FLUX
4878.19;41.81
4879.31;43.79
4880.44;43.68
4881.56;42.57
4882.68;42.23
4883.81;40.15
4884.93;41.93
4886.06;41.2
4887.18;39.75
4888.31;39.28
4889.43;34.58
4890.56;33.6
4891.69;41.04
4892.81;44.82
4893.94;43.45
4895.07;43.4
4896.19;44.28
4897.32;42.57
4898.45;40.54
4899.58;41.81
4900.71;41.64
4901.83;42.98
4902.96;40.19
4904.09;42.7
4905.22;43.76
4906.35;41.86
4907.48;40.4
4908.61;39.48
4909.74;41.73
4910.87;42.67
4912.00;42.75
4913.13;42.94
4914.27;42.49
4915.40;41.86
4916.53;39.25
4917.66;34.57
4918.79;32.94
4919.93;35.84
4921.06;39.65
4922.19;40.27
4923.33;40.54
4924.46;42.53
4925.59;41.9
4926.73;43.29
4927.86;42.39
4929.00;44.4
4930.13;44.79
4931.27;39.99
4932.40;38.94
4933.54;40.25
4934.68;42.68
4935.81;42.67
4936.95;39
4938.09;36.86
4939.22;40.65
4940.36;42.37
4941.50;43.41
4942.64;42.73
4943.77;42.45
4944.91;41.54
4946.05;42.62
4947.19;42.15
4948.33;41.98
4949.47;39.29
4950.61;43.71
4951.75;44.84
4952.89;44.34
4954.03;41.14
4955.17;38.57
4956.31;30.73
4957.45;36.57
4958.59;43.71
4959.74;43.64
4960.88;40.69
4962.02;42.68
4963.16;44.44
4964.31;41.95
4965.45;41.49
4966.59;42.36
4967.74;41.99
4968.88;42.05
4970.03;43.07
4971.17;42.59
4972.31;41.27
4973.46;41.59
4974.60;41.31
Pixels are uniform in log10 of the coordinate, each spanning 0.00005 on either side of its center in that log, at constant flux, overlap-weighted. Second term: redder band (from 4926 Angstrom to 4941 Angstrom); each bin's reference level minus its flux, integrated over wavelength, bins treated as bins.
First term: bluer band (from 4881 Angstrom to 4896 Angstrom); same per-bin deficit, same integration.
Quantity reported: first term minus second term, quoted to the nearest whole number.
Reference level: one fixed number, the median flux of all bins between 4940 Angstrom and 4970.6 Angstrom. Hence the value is 11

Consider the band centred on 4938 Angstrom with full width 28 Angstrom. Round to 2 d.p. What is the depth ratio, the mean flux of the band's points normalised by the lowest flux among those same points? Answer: 1.14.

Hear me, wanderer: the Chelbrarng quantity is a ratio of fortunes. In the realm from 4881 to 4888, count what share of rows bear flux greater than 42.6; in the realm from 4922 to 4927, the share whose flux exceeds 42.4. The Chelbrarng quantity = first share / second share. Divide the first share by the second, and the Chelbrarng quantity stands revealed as 0.0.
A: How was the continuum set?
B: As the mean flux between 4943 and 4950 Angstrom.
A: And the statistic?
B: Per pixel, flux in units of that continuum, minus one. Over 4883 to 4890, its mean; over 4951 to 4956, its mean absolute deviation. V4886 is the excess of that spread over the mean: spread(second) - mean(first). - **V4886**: 0.109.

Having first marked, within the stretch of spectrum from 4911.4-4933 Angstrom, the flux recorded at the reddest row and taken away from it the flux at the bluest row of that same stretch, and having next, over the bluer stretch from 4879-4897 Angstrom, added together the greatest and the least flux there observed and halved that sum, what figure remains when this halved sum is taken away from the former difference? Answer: -43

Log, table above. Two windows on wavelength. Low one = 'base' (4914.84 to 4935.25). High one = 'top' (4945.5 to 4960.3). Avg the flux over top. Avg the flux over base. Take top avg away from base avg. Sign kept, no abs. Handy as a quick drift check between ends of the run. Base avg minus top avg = -0.7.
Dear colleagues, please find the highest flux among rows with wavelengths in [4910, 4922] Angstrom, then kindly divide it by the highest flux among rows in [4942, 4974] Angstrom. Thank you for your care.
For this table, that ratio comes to 0.96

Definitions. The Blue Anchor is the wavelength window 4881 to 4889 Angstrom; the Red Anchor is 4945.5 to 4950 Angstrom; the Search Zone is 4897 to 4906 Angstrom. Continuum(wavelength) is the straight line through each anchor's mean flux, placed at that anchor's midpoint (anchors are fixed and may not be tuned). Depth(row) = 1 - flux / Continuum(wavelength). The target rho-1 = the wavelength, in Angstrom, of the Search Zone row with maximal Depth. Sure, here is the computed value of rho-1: 4902.96 Angstrom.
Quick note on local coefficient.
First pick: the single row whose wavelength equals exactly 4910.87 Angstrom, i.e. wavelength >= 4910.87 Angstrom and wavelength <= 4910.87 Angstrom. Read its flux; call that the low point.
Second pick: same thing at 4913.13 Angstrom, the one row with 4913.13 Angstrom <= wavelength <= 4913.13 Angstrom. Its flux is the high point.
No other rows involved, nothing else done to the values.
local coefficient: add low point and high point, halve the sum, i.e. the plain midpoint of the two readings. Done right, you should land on 42.8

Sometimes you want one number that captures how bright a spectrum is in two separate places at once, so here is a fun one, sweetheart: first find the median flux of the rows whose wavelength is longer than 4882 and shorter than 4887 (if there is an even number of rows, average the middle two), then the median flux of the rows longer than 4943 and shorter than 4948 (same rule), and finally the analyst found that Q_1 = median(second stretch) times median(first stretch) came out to 1758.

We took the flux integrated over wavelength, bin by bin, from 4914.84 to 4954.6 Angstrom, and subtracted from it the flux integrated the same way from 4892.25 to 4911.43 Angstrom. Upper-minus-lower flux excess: 823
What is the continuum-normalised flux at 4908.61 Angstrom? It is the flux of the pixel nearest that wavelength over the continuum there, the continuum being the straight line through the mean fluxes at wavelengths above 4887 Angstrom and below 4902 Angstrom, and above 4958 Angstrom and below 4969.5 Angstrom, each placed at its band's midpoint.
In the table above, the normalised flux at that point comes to 0.96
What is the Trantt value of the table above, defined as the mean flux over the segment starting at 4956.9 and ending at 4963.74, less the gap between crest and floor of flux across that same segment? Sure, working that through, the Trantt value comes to 34.1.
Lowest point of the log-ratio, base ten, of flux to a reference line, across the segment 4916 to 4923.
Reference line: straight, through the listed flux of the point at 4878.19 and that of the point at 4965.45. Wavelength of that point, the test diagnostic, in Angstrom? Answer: 4918.79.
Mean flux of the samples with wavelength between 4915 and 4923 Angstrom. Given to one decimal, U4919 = 37.8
